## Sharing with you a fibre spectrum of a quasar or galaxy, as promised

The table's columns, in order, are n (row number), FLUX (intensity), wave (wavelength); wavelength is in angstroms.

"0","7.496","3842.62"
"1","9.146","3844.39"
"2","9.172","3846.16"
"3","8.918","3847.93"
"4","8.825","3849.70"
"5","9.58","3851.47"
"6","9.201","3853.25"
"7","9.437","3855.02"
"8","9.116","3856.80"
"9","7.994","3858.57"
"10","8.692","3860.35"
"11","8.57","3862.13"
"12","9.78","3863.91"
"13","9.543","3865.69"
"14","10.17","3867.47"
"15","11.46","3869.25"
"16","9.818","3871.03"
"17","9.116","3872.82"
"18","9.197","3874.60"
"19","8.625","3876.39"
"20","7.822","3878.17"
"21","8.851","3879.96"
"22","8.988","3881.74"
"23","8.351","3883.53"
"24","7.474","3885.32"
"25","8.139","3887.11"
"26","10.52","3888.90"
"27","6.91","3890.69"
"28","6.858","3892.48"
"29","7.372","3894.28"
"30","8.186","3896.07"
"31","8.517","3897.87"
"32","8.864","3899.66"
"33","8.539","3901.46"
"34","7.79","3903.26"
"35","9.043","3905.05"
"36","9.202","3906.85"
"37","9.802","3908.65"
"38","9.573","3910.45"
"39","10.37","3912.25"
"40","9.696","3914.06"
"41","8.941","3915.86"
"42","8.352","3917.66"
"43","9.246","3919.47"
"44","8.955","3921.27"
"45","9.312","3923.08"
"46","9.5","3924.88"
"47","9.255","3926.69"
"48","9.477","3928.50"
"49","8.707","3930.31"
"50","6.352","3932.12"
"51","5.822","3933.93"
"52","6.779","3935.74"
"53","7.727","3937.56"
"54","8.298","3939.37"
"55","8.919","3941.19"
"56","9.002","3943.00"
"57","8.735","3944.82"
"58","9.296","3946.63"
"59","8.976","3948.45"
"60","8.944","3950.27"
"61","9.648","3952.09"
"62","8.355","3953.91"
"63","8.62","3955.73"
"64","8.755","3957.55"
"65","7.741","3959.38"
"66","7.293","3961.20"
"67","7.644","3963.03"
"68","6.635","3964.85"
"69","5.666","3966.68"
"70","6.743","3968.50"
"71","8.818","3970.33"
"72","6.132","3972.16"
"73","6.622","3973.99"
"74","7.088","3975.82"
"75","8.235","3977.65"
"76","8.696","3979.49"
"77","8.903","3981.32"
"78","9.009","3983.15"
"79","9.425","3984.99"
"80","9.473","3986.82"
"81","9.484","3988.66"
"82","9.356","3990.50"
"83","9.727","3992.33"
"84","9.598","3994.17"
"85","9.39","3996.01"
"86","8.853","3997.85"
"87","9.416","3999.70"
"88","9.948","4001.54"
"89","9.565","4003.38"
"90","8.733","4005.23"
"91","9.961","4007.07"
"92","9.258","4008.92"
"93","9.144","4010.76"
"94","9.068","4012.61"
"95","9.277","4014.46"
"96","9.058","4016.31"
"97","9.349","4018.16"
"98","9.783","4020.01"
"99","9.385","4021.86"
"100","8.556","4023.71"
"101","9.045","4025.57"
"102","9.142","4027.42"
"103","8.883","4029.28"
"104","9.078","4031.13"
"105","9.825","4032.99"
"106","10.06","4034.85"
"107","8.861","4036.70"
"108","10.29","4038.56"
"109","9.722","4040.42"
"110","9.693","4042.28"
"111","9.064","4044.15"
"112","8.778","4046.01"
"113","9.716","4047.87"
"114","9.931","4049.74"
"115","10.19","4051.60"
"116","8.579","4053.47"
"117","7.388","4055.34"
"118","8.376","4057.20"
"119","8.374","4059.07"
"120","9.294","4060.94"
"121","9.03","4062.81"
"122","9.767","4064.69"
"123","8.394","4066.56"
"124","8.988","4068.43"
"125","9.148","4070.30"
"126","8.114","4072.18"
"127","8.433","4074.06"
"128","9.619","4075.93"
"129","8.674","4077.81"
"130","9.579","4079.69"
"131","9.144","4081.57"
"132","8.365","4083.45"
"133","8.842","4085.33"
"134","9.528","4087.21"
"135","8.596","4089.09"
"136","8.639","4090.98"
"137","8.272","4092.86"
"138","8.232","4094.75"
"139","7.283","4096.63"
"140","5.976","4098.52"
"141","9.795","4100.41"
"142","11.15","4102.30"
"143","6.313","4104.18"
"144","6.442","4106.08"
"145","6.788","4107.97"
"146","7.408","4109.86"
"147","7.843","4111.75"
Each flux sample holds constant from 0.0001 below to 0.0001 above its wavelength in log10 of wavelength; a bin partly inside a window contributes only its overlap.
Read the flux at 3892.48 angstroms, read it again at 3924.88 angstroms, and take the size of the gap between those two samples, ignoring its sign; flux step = 2.6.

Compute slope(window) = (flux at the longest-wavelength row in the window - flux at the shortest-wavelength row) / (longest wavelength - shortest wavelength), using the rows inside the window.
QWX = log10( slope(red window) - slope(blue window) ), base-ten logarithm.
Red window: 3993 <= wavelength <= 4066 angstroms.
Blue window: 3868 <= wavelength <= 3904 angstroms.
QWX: -0.96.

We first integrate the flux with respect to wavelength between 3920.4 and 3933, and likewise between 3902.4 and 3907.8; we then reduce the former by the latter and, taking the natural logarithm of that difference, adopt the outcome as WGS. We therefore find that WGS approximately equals 4.2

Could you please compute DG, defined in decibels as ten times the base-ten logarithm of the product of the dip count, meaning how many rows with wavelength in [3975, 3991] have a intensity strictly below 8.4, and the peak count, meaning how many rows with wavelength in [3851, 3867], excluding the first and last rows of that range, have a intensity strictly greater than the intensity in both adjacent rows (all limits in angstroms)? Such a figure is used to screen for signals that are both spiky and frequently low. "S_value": 8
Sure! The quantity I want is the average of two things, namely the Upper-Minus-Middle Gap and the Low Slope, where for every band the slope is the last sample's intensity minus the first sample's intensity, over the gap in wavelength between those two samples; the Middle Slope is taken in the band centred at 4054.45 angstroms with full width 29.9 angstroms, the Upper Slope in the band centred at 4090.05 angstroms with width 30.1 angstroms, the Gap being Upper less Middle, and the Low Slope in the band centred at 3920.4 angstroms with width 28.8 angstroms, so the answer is -0.11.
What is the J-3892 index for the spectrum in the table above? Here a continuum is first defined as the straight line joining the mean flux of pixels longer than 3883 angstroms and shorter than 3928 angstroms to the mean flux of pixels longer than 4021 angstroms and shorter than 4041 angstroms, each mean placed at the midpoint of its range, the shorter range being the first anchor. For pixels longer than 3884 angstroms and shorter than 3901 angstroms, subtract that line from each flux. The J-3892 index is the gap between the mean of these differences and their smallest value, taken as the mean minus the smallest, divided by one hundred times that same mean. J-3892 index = -0.02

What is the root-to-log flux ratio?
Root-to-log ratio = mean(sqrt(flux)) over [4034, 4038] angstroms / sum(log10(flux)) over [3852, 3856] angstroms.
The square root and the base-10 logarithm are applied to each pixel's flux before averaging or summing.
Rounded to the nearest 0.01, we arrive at 1.59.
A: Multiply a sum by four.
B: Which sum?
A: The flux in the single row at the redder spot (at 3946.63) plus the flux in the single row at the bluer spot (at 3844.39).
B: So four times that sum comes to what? 74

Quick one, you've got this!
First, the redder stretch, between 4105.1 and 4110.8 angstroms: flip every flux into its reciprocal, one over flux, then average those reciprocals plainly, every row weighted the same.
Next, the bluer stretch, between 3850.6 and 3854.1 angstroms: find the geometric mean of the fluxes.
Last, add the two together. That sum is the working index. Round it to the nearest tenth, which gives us 9.5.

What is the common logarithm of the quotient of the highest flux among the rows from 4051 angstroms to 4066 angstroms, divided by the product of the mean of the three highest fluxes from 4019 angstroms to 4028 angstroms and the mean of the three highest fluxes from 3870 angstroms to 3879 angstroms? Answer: -0.94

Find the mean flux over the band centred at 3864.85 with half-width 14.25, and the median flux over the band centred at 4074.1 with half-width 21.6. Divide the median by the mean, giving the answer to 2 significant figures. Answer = 0.93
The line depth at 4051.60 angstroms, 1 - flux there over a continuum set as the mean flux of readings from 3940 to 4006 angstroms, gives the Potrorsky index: -0.19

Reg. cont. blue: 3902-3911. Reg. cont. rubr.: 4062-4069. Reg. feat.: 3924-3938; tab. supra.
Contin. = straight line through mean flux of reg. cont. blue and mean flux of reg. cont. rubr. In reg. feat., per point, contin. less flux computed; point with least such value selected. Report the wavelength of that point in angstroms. 3924.88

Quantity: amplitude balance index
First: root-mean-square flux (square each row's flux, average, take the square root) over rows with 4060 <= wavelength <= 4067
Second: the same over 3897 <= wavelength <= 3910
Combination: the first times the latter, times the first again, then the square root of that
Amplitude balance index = 27.2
